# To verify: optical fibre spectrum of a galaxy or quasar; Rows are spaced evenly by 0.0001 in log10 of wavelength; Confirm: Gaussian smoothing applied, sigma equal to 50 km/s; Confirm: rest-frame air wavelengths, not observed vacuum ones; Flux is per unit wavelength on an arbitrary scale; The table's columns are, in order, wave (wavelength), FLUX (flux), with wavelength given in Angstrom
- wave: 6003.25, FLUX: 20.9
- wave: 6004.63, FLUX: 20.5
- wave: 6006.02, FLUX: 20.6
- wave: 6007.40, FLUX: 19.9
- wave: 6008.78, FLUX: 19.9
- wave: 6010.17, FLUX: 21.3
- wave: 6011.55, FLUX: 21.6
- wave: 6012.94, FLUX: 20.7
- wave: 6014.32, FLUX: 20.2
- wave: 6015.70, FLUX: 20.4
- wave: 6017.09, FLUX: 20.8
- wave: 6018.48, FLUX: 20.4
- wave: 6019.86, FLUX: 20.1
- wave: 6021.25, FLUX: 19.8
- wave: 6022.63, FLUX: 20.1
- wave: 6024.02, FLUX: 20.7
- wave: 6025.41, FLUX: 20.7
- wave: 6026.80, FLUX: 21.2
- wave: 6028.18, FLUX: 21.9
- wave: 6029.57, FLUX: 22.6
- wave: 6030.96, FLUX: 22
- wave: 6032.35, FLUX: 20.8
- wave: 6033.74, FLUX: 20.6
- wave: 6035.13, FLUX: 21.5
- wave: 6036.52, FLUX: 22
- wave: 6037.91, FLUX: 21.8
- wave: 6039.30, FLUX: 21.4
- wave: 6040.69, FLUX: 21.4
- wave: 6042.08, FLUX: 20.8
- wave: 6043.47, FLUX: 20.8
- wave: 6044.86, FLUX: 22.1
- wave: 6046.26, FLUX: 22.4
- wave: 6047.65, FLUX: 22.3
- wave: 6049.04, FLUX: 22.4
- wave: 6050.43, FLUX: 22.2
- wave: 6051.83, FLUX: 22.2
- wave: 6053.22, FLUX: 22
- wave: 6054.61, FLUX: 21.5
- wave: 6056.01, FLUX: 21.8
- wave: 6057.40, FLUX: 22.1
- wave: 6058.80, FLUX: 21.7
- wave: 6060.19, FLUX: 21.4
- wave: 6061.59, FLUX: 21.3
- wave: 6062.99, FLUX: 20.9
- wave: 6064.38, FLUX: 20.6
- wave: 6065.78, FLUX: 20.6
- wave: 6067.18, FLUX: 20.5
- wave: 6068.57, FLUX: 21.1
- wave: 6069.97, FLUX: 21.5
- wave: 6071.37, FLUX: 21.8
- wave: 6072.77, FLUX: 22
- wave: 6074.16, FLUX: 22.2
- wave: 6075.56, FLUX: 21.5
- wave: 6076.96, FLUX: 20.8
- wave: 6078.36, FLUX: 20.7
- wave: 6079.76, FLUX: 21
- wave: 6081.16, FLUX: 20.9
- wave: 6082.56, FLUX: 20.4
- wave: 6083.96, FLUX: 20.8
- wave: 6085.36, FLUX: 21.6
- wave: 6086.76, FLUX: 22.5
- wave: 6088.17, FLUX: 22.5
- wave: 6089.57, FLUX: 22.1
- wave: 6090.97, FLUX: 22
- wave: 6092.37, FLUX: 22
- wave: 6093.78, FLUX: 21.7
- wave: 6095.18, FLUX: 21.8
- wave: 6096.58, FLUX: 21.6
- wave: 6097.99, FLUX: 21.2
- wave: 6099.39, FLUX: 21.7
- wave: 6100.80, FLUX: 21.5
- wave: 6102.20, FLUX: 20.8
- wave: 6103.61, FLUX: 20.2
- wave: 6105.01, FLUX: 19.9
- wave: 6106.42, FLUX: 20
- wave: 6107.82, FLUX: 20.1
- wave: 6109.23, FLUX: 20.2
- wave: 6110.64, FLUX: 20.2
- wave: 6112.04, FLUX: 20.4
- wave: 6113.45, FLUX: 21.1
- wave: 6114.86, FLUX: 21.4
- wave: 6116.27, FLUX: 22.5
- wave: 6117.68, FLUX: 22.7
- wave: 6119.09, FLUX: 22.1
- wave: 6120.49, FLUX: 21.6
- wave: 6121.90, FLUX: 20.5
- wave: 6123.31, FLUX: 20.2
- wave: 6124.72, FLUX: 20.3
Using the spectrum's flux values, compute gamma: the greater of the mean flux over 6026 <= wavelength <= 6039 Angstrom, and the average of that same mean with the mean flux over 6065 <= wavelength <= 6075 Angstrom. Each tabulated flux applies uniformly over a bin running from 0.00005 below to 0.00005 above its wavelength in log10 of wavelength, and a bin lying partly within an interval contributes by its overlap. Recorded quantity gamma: 21.6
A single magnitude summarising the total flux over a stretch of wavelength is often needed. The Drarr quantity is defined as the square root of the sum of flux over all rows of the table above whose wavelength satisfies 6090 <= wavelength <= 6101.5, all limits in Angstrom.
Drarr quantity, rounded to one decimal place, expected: 13.2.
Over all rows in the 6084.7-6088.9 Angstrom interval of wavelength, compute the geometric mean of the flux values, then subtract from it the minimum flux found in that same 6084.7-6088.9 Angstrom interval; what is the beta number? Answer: 0.60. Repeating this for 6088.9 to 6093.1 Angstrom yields 0.03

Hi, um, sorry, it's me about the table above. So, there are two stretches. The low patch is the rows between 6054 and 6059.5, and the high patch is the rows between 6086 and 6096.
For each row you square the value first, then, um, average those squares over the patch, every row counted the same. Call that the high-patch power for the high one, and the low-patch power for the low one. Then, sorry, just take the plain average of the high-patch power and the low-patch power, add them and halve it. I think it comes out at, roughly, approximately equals 481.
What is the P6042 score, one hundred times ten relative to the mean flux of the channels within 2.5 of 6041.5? 47.4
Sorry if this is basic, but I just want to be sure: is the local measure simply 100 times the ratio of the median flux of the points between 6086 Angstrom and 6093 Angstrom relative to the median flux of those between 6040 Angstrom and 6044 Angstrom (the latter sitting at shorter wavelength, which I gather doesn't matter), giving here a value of 106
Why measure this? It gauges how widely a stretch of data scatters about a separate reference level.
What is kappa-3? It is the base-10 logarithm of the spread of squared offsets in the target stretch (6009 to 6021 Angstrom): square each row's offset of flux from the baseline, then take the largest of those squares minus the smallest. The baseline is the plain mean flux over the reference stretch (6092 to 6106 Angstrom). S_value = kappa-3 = 0.1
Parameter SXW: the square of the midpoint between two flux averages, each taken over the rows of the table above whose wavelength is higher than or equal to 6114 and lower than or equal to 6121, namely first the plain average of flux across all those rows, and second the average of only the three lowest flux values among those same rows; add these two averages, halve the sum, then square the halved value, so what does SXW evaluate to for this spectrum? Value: 479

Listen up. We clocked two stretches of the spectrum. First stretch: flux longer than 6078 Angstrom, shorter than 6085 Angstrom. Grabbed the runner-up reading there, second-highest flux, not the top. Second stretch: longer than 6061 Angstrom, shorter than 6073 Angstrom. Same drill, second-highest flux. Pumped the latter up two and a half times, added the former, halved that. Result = 37.7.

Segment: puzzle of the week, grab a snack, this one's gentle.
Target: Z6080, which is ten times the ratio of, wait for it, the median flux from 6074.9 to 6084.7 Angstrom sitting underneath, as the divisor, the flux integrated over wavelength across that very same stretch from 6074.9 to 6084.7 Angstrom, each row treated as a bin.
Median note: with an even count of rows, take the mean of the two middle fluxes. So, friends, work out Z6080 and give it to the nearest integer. 98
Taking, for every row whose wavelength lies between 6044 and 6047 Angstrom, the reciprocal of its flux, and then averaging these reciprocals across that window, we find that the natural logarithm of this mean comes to -3.10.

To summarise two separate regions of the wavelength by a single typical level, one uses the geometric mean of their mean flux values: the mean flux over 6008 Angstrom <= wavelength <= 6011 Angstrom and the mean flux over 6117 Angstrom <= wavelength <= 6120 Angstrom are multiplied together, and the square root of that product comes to 21.5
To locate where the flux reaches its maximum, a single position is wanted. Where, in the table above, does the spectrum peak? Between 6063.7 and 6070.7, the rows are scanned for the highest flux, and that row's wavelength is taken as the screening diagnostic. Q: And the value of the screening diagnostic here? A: 6069.97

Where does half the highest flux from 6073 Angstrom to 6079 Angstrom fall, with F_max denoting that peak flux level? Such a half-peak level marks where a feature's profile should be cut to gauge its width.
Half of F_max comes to 11.1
